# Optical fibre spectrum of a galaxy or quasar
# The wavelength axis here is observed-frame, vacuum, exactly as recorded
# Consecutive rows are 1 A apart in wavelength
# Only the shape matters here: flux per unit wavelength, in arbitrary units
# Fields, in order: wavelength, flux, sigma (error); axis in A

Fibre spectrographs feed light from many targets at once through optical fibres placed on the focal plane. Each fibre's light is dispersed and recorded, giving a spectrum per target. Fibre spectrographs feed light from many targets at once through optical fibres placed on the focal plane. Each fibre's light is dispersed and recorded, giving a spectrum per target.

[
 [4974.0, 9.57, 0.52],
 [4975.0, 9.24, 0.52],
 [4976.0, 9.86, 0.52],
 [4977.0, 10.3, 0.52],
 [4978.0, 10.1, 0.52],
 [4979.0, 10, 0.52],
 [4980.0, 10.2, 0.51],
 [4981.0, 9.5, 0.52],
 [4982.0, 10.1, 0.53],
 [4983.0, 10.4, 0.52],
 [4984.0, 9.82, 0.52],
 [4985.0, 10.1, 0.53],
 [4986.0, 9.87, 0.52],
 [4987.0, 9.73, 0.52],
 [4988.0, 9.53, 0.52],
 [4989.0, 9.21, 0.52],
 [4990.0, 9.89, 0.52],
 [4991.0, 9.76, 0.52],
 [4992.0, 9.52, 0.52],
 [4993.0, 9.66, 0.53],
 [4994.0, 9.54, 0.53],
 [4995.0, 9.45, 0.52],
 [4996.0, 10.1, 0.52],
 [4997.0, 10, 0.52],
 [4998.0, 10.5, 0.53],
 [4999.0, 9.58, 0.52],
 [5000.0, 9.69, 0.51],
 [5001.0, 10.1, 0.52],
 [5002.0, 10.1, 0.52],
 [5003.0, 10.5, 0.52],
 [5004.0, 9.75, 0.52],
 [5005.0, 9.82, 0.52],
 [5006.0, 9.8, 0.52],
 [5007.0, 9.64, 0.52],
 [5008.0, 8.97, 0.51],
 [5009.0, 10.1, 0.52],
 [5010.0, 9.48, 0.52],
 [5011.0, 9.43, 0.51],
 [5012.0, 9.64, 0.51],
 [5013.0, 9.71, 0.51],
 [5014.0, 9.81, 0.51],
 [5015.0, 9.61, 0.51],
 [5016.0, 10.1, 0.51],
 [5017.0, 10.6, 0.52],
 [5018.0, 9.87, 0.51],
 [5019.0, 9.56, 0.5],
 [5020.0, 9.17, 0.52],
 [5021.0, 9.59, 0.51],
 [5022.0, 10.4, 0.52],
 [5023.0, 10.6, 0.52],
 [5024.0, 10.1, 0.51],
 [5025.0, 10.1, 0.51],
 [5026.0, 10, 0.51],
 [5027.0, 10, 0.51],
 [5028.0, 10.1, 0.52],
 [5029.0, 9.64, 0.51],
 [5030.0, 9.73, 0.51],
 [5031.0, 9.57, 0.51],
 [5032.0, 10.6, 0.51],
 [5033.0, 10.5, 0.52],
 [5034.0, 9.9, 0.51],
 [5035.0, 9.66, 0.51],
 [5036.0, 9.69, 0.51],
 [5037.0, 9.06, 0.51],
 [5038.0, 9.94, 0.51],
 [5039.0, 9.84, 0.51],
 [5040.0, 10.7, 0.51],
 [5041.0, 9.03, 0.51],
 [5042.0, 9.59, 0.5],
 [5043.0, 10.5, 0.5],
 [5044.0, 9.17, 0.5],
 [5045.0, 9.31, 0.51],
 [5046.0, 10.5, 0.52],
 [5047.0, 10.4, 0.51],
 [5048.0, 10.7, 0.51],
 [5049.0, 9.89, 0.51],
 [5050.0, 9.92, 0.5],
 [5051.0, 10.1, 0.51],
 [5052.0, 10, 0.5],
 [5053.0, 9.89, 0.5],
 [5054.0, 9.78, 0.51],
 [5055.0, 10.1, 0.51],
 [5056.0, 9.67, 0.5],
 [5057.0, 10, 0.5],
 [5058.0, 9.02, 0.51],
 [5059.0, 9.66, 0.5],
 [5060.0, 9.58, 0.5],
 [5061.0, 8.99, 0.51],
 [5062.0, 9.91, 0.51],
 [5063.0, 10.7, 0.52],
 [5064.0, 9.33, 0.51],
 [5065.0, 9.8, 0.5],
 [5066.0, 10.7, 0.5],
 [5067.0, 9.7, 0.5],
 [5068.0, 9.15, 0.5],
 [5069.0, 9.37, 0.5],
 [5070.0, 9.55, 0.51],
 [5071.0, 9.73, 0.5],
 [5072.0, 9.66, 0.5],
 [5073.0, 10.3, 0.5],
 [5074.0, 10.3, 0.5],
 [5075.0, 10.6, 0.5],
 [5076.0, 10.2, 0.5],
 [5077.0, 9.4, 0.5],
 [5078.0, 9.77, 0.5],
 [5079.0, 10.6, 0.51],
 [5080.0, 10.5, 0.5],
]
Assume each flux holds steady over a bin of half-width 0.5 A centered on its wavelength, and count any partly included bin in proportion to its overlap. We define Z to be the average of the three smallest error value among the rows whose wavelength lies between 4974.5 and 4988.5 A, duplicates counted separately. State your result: 0.517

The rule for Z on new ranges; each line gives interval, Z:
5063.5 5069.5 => 0.500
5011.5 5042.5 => 0.503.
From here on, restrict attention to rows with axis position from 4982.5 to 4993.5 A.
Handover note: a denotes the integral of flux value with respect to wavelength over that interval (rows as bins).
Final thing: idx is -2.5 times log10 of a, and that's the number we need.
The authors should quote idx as -5.1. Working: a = 107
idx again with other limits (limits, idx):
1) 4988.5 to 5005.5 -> -5.6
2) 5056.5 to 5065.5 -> -4.8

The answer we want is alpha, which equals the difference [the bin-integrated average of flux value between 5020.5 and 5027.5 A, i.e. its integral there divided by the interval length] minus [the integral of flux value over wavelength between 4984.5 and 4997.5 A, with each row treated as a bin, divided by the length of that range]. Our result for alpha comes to 0.39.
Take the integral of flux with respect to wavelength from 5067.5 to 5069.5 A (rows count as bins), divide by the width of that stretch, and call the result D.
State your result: 9.3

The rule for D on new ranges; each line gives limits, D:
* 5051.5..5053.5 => 9.9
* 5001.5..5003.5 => 10.3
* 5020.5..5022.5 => 10.0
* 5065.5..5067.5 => 10.2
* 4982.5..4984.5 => 10.1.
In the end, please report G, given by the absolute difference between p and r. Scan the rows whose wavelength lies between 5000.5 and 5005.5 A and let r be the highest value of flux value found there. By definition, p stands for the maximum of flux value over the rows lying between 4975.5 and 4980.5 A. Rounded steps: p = 10.3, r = 10.5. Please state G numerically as 0.20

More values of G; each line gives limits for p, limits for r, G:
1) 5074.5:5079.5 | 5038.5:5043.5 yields 0.10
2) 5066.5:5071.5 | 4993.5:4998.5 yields 0.77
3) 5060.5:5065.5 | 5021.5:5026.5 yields 0.10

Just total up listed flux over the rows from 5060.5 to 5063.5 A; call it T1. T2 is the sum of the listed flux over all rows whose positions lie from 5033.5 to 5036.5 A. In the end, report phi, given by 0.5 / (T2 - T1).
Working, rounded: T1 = 30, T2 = 29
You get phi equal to -1.43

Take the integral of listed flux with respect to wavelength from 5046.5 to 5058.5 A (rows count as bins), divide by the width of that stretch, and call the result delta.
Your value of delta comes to 10.0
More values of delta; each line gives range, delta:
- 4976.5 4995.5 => 9.8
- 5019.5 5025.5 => 10.0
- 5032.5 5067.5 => 9.9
